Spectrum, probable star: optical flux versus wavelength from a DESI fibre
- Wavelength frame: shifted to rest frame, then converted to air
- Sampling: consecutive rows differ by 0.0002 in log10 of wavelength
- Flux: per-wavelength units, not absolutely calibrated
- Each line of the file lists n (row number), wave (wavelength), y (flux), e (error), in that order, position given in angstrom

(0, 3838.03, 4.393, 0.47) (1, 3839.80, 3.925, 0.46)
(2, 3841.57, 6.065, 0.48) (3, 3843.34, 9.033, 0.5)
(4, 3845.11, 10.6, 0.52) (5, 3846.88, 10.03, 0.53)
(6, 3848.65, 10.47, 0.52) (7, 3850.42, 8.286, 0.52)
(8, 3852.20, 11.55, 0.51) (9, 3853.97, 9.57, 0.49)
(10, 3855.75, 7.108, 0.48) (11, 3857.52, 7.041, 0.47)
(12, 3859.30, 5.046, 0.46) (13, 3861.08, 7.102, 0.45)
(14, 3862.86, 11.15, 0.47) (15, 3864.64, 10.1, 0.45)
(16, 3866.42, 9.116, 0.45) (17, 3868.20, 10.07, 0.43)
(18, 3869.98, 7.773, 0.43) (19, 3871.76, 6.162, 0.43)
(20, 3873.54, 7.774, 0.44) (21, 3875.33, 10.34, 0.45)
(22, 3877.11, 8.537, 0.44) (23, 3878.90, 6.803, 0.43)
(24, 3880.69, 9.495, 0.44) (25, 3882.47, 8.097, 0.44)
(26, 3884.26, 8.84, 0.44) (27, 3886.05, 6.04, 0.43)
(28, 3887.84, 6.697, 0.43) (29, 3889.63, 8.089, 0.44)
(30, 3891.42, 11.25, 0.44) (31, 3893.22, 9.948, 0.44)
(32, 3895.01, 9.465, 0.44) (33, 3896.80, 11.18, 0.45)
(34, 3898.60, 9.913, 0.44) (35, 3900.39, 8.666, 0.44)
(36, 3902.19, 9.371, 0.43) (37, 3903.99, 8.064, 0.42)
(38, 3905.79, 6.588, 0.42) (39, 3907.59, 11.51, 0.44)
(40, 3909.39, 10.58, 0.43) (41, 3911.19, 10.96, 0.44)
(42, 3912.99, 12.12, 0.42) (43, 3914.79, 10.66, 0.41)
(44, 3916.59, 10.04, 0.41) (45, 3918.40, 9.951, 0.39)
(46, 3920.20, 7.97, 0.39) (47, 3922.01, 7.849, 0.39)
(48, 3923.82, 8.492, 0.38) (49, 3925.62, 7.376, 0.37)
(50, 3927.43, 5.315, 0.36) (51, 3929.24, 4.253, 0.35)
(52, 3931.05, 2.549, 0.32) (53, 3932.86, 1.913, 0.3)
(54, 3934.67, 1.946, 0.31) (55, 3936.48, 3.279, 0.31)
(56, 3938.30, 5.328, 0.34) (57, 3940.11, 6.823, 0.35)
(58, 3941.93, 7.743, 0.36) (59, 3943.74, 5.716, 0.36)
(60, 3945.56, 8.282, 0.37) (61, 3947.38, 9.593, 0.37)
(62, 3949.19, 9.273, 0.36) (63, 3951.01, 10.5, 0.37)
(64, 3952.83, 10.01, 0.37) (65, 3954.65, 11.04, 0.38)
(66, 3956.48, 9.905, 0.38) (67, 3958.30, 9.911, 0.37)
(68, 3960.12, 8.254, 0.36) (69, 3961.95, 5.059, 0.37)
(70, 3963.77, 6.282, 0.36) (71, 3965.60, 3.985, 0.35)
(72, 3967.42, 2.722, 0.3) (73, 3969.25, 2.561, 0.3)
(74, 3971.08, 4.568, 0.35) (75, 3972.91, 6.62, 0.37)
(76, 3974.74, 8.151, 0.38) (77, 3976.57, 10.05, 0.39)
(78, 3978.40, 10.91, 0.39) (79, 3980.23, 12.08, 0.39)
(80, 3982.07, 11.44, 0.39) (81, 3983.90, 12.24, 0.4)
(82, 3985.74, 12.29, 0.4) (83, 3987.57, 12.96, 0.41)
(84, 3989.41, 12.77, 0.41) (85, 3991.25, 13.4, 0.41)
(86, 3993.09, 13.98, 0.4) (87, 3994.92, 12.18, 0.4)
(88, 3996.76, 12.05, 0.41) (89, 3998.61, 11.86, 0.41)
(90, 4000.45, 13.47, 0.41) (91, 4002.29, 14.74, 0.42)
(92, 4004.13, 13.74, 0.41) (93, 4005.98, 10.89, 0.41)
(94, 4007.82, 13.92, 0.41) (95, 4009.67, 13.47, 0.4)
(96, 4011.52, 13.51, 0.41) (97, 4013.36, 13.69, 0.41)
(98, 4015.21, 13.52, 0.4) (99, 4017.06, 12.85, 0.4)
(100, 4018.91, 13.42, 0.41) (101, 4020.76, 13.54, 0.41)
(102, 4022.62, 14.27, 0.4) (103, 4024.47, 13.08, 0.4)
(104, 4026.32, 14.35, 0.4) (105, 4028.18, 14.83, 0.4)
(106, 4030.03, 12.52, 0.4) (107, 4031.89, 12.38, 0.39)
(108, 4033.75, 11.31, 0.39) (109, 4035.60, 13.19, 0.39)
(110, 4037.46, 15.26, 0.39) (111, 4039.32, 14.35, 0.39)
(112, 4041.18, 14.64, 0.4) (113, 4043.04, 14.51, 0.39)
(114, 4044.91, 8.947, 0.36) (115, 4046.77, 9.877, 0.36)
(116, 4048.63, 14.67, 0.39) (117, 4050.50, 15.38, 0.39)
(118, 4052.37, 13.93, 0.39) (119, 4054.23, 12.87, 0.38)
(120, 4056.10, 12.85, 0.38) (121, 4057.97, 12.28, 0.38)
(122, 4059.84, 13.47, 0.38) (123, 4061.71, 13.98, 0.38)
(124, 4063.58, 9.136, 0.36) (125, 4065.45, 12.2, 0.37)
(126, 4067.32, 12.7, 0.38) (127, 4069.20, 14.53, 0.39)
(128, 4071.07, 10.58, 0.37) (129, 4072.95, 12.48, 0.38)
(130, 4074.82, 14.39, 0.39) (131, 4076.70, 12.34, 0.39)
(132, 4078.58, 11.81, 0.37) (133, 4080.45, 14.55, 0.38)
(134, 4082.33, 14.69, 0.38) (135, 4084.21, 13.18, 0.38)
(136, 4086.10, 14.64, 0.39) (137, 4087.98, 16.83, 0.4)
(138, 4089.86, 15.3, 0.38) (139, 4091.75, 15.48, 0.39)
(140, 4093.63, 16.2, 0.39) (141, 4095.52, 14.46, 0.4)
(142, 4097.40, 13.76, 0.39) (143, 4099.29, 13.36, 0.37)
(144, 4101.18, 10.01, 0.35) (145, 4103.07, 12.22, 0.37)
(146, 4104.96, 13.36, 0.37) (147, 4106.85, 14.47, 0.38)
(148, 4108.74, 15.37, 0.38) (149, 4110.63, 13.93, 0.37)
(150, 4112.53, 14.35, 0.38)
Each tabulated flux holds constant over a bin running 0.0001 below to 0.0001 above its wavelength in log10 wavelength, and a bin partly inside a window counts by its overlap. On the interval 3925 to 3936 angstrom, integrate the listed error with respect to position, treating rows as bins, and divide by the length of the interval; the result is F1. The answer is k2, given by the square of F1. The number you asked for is 0.111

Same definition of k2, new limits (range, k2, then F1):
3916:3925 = 0.153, 0.391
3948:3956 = 0.137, 0.371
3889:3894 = 0.193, 0.439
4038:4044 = 0.154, 0.393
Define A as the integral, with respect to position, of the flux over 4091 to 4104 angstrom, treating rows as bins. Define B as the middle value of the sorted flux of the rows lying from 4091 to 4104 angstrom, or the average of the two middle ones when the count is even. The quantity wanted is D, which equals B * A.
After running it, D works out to 2436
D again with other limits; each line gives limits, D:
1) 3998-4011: 2311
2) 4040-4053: 2477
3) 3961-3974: 273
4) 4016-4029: 2420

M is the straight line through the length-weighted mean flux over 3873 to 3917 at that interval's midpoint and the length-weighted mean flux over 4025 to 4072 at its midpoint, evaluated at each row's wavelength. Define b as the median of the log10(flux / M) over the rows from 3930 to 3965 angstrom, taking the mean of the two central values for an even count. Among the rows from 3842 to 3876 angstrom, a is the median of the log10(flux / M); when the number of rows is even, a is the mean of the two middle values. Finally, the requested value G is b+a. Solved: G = -0.074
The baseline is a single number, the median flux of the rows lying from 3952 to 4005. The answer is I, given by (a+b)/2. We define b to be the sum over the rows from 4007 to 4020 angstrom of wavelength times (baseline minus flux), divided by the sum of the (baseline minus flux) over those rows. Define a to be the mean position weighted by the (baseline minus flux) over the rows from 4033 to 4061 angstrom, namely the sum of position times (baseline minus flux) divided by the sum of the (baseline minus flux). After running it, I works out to 4029.8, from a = 4046.6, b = 4013.1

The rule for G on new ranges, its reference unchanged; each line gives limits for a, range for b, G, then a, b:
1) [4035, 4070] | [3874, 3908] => 0.010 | 0.02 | -0.01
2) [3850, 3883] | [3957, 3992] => -0.062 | -0.01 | -0.05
